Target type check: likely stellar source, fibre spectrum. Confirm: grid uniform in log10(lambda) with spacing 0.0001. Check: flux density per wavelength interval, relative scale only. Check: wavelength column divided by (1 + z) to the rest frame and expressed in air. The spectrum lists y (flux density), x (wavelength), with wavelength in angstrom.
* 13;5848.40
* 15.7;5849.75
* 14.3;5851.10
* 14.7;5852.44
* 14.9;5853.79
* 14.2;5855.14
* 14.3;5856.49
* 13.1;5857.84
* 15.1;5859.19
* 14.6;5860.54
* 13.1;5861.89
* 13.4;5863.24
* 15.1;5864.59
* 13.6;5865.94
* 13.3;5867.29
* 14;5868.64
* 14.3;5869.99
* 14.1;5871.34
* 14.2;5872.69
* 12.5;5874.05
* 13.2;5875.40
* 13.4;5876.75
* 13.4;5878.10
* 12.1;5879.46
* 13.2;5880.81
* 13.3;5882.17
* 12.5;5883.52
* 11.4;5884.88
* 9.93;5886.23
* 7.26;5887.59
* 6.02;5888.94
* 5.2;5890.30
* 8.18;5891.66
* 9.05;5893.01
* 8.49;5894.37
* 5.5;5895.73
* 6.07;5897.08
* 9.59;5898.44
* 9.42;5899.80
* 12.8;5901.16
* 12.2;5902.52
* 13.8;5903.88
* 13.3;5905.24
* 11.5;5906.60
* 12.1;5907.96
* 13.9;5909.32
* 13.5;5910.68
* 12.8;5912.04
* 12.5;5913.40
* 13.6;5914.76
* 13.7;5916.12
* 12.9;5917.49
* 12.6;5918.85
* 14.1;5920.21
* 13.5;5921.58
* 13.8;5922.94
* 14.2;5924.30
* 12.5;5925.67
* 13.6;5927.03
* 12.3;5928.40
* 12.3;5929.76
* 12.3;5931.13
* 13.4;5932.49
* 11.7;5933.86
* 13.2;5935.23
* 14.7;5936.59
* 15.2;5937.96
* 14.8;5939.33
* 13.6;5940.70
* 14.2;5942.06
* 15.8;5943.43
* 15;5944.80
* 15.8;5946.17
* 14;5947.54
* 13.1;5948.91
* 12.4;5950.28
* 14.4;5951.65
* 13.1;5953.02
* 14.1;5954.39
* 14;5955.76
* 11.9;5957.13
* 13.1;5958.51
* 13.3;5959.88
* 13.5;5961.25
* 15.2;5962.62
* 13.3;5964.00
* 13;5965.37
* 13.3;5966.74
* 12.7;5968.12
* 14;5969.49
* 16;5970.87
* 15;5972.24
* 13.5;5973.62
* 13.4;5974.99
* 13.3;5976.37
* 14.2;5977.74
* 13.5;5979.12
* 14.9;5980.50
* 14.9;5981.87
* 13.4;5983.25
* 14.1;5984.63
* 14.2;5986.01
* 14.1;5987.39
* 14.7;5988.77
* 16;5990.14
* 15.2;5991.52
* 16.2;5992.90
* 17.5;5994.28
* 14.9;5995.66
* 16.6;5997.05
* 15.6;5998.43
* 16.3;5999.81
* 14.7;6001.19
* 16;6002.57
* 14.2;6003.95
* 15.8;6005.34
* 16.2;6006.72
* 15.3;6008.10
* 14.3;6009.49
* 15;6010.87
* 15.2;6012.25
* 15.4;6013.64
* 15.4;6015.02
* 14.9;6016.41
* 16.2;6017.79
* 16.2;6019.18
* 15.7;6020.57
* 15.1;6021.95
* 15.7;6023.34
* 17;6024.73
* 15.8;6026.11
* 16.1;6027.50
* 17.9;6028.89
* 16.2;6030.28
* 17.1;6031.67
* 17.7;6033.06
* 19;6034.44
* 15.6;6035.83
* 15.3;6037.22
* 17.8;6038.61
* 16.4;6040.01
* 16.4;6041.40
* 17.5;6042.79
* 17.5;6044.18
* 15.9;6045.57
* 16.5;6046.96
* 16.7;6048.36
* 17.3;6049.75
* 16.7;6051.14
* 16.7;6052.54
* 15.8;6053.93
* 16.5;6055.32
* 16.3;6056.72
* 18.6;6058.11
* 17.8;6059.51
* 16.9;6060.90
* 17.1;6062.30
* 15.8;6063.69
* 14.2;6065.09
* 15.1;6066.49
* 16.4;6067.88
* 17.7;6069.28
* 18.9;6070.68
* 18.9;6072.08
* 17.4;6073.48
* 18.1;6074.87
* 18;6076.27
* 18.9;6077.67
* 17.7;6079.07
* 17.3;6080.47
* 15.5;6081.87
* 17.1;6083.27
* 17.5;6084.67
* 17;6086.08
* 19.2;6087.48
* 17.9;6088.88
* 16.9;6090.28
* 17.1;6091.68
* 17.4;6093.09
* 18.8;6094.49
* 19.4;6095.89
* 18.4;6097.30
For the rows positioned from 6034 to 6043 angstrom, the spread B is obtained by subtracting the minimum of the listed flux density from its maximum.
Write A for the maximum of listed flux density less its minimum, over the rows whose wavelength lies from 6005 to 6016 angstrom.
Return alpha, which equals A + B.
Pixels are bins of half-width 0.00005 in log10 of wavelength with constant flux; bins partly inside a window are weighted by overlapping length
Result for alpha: 6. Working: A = 1.9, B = 3.7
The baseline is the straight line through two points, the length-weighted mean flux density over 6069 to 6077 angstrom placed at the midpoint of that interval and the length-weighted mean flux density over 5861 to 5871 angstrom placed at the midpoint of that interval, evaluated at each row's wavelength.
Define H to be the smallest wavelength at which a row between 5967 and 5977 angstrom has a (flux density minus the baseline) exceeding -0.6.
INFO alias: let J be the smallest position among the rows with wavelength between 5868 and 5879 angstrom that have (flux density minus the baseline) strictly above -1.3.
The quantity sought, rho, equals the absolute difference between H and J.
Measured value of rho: 102.2 angstrom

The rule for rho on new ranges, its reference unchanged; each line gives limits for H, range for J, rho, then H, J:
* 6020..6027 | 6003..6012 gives 19.4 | 6024.73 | 6005.34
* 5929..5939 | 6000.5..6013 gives 64.6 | 5937.96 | 6002.57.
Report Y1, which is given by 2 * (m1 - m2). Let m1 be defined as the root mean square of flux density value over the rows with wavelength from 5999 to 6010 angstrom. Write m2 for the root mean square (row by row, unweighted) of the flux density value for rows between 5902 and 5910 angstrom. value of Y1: 5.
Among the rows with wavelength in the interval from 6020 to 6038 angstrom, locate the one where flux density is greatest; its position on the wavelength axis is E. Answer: 6034.44 angstrom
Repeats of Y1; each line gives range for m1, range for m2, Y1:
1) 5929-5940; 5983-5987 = -1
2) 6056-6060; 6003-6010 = 5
